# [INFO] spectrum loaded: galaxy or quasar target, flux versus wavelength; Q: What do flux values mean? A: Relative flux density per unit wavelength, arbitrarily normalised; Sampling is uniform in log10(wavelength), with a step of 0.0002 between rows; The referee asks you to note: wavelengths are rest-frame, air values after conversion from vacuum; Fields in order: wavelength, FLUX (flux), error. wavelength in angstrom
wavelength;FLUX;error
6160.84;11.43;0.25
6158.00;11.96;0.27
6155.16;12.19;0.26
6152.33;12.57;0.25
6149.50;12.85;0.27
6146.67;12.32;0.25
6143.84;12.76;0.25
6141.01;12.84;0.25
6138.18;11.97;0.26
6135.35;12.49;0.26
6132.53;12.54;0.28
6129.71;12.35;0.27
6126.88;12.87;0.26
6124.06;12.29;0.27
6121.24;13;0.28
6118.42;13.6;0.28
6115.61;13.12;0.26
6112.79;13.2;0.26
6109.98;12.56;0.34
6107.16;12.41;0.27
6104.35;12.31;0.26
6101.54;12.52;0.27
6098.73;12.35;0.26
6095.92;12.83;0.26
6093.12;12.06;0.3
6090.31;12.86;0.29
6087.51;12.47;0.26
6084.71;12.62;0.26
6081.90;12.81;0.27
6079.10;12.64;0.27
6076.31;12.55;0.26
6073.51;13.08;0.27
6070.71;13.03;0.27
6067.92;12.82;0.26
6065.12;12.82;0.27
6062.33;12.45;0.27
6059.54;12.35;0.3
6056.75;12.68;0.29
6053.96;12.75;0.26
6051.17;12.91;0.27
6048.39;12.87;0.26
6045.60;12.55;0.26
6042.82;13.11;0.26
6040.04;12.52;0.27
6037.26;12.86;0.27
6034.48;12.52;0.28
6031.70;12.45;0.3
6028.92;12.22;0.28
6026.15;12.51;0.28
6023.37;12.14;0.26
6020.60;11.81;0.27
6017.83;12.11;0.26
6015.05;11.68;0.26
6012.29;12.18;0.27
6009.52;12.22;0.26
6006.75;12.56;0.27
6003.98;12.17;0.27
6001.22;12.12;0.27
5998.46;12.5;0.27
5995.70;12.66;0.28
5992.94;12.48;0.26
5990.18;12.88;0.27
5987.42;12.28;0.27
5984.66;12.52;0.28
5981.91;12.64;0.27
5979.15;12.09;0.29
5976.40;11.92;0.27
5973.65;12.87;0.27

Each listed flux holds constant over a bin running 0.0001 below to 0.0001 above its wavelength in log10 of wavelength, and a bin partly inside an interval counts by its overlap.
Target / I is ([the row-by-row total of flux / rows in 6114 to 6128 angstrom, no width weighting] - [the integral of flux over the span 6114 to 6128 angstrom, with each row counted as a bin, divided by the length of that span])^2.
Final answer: 2693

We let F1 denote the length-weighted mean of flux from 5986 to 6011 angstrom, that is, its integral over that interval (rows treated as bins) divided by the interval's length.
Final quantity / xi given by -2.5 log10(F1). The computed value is -2.74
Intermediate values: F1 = 12.4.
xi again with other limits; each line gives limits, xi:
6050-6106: -2.75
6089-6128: -2.76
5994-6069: -2.74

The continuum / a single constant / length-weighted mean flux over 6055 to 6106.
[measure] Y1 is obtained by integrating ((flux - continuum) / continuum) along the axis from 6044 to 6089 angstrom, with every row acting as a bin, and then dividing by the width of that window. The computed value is 0.007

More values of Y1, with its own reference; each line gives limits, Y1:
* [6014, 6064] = -0.012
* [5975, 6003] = -0.017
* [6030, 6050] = 0.005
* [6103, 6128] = 0.015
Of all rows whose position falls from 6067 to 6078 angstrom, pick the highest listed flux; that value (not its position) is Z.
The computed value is 13.08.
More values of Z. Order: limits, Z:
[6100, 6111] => 12.56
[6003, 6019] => 12.56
